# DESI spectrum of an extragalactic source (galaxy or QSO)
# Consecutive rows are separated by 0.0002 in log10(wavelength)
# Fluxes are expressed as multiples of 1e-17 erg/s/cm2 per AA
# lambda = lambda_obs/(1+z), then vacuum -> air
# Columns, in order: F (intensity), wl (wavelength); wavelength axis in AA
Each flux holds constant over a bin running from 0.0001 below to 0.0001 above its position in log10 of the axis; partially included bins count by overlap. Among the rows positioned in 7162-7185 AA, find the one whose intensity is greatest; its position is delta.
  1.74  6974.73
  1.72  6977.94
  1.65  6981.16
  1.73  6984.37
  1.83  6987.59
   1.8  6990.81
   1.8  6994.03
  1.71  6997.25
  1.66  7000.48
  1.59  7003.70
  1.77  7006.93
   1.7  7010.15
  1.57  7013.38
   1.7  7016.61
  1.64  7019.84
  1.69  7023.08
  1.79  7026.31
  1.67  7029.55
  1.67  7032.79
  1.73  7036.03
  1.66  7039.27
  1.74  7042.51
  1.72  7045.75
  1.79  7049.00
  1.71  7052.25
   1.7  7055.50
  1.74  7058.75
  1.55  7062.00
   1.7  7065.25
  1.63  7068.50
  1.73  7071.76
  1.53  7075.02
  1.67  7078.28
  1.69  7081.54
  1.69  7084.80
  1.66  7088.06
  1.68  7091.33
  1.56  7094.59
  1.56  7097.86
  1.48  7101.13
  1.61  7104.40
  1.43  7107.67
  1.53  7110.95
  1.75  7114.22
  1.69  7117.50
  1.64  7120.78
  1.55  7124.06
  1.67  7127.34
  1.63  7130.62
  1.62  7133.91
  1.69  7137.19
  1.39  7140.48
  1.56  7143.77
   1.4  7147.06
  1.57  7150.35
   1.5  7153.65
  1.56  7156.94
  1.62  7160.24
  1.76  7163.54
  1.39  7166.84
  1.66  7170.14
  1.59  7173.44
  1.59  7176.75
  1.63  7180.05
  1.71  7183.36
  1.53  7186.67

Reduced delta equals 7163.54 AA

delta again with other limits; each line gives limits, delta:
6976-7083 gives 6987.59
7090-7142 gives 7114.22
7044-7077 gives 7049.00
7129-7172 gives 7163.54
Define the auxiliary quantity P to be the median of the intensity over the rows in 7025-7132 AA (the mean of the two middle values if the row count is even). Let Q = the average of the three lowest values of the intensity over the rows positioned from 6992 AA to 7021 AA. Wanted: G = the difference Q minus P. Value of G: -0.07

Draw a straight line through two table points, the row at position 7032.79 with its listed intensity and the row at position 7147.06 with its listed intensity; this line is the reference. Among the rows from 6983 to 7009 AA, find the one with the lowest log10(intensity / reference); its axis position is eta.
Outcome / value 7003.70 AA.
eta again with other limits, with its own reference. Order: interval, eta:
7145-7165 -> 7147.06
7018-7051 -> 7019.84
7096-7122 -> 7107.67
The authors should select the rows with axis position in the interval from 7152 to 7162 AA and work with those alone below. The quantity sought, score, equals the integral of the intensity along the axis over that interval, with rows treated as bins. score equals 15.6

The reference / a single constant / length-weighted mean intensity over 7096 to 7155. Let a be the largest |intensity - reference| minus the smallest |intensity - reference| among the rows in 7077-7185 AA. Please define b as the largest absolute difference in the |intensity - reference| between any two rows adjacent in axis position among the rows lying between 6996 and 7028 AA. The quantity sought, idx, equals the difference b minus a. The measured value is -0.01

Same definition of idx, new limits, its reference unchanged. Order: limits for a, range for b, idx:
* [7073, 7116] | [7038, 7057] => -0.09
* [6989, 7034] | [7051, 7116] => -0.08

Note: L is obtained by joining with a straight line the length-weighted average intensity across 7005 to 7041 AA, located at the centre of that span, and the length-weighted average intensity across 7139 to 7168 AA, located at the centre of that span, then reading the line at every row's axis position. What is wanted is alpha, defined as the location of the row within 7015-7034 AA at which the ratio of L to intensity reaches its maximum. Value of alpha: 7019.84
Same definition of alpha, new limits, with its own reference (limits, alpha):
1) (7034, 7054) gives 7039.27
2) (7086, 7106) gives 7101.13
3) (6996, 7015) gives 7013.38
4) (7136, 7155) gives 7140.48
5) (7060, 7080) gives 7075.02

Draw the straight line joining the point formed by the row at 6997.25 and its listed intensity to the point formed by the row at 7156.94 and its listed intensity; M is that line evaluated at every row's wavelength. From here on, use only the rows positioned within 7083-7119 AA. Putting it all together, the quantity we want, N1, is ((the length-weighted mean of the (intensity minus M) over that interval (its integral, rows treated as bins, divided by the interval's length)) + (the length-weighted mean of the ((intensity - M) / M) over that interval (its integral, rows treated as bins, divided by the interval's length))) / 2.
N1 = -0.0072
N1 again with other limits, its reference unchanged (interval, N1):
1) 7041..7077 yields 0.0265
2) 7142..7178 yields 0.0047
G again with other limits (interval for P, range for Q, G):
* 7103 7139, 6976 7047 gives -0.03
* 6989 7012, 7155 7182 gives -0.20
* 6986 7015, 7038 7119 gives -0.23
